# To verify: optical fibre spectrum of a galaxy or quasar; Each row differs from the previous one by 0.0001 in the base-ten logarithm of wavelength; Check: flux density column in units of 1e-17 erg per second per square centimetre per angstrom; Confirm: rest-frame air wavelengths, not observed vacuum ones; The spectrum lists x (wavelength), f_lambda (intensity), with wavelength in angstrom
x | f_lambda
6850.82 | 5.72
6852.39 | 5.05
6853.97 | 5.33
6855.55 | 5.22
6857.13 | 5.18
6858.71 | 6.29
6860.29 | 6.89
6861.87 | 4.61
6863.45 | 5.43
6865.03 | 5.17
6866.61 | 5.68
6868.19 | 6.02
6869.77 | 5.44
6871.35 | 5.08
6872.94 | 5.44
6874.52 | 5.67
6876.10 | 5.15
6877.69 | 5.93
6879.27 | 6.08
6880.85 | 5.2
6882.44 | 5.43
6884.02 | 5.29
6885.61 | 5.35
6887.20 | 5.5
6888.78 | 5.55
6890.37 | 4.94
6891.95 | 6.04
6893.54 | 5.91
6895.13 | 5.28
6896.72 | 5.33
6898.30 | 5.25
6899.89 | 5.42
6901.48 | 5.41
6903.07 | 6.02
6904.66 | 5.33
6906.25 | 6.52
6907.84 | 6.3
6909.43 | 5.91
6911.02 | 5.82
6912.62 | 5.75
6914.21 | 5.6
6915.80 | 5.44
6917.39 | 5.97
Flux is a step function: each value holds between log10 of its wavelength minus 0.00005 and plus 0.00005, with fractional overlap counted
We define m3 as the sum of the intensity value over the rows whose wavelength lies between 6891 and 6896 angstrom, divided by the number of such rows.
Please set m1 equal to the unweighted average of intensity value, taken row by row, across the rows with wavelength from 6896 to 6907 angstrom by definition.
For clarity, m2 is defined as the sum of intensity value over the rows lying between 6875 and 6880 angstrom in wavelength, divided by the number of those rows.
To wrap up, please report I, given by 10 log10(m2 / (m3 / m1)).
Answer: 7.5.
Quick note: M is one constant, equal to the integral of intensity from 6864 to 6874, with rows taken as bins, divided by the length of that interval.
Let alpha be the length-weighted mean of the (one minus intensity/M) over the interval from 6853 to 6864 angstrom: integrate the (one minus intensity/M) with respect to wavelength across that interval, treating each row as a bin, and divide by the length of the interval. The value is -0.01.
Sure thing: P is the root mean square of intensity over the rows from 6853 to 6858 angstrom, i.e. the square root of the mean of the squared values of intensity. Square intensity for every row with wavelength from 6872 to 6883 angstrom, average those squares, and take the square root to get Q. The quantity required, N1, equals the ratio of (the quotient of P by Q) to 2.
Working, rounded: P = 5.24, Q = 5.6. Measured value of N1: 0.47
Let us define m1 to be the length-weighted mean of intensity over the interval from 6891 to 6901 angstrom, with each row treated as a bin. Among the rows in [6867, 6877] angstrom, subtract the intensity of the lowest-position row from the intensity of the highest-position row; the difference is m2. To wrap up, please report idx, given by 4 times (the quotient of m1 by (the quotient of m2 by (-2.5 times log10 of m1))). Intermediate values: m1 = 5.53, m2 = -0.9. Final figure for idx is 47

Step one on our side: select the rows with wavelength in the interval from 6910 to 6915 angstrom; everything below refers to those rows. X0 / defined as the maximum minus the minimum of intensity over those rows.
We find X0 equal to 0.22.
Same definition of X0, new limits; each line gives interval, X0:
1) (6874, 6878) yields 0.78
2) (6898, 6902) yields 0.17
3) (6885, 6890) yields 0.20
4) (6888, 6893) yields 1.10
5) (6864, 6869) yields 0.85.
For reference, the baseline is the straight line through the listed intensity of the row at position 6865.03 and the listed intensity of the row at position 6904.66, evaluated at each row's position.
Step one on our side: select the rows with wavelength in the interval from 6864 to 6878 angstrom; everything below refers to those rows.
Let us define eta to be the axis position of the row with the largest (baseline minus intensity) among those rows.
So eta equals 6871.35 angstrom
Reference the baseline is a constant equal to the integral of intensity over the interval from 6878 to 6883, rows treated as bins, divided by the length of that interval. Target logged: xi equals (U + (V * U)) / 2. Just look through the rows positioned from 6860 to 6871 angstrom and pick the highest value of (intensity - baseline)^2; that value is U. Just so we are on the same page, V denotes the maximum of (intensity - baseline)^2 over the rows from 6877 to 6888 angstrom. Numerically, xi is 0.99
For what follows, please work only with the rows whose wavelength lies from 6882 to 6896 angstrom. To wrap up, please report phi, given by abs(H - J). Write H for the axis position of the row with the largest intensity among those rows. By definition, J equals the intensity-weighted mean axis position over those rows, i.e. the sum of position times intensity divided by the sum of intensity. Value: 3.1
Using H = 6891.95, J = 6888.8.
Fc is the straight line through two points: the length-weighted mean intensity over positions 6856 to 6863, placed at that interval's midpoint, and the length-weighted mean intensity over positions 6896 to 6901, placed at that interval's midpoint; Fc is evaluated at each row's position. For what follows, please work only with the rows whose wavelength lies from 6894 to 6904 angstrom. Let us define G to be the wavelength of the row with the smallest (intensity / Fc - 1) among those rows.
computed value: 6898.30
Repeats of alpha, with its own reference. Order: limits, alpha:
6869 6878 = 0.01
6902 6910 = -0.10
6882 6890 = 0.01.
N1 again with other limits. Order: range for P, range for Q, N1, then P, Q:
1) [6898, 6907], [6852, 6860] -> 0.52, 5.68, 5.4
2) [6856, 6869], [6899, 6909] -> 0.49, 5.70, 5.9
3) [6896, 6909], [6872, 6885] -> 0.52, 5.72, 5.5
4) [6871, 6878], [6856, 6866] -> 0.48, 5.46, 5.6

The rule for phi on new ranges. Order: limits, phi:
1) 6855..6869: 1.6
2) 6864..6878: 3.2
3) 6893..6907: 6.2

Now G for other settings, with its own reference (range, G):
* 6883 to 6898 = 6890.37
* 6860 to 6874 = 6861.87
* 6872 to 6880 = 6876.10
